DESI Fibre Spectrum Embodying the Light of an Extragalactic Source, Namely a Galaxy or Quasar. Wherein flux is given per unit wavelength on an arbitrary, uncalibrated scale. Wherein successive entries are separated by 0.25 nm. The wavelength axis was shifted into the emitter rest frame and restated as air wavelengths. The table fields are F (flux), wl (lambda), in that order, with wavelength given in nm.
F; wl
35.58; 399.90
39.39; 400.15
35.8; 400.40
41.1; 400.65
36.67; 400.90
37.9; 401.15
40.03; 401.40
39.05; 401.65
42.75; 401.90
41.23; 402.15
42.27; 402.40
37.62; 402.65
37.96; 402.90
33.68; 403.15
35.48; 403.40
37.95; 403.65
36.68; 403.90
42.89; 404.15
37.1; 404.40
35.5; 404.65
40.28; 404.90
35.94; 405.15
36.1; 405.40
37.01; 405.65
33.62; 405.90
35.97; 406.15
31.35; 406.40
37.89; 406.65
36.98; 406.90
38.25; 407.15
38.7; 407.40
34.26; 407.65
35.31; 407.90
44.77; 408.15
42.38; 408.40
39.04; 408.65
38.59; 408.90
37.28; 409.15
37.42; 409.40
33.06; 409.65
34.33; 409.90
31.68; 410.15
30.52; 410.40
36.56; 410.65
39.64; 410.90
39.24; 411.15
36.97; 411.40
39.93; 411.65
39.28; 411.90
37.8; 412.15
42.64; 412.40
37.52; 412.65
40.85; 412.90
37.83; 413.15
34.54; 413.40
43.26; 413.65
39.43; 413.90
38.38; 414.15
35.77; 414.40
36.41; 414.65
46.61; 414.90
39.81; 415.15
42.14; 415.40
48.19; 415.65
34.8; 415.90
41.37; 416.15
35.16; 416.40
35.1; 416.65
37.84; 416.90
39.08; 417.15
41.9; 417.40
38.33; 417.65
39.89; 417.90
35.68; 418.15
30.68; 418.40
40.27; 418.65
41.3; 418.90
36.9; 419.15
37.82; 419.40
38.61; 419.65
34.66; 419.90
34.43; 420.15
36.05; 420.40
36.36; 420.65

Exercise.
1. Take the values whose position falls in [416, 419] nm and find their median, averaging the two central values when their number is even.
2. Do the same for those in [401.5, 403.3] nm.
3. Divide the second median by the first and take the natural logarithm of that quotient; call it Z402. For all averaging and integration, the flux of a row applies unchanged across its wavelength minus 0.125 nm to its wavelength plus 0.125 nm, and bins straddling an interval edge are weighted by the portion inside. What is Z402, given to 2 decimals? 0.01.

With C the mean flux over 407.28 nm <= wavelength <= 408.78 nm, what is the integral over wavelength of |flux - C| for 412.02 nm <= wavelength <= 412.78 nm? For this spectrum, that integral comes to 1.6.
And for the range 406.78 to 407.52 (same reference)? 0.8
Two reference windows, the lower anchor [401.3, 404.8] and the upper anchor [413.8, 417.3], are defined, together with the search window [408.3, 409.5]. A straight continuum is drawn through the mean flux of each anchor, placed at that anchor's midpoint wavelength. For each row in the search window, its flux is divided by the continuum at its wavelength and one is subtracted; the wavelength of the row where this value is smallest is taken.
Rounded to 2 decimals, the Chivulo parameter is 409.15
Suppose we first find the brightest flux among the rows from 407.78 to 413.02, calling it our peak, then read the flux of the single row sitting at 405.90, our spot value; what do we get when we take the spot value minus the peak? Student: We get -11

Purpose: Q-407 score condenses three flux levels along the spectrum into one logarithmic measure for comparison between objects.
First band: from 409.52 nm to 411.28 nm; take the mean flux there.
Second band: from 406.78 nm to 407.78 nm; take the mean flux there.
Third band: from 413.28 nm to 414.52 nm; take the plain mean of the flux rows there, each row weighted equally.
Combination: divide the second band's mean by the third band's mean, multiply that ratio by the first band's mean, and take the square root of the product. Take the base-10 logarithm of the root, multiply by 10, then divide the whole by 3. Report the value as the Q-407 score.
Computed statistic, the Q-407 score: 2.55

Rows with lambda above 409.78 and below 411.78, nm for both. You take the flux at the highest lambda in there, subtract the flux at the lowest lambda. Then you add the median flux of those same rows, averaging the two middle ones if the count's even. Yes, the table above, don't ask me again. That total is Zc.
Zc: 42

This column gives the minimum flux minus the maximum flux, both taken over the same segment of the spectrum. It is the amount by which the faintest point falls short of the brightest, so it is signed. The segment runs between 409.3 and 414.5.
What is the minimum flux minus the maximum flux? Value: -13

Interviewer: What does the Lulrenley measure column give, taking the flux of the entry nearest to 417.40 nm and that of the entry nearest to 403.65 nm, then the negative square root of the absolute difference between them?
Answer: -2.0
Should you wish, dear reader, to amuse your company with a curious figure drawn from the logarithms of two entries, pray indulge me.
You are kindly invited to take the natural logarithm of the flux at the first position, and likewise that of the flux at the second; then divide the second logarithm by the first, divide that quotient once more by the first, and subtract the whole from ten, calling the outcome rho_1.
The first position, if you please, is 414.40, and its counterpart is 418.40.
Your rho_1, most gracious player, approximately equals 9.732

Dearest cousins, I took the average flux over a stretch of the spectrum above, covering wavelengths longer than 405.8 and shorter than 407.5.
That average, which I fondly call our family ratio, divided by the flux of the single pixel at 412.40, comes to 0.85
